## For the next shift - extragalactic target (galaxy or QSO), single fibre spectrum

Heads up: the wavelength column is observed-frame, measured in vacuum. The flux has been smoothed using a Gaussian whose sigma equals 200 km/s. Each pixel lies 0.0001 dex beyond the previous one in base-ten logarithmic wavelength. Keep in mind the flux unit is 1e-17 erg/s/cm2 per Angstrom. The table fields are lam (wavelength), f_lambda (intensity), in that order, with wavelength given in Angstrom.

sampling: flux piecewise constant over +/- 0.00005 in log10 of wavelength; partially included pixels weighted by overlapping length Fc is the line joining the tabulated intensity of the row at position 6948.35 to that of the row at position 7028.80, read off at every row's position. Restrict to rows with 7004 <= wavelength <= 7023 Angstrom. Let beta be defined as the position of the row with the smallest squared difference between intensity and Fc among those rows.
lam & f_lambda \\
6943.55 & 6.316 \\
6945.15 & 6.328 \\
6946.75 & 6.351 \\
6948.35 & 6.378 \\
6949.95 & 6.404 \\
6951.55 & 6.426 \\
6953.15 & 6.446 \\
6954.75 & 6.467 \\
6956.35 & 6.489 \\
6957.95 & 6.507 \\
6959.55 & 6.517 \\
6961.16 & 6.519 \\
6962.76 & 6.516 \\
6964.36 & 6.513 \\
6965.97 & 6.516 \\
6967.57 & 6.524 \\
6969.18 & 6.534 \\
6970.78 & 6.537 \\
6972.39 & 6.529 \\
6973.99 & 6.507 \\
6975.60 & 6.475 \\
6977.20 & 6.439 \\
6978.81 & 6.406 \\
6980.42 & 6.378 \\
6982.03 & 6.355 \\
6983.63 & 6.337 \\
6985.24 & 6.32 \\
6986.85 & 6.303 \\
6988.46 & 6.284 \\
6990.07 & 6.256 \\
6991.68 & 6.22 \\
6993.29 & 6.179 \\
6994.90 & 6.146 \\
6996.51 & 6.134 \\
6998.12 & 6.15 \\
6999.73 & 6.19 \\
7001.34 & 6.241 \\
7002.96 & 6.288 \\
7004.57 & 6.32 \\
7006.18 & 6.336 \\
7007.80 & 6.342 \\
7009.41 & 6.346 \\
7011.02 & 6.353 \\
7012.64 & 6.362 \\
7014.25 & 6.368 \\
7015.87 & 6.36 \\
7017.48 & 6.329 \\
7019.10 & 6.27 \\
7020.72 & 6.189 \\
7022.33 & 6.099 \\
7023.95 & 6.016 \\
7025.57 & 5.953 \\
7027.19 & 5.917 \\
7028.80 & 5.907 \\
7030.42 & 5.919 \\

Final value 7022.33 Angstrom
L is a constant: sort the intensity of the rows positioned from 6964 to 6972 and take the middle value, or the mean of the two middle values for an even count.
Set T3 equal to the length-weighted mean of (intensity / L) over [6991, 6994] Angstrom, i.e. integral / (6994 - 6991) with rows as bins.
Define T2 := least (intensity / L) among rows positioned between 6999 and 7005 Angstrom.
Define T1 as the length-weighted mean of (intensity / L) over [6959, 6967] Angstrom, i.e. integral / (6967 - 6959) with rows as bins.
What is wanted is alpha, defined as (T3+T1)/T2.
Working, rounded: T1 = 0.998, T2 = 0.95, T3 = 0.950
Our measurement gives 2.05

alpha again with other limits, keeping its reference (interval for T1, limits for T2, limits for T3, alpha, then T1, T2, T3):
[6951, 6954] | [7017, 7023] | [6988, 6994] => 2.08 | 0.987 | 0.93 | 0.955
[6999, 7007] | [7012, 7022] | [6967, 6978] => 2.06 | 0.961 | 0.95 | 0.997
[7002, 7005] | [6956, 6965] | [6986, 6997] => 1.93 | 0.964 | 0.99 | 0.953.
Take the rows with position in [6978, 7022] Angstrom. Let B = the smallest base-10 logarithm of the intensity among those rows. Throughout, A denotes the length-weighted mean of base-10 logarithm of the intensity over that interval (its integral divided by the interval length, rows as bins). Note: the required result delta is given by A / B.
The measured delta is 1.01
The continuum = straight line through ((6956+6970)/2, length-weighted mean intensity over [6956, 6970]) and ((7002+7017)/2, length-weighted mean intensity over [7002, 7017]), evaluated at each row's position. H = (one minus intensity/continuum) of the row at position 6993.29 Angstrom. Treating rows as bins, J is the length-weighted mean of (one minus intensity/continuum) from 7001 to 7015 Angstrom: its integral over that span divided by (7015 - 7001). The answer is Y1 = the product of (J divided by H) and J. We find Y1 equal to 0.000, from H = 0.03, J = 0.002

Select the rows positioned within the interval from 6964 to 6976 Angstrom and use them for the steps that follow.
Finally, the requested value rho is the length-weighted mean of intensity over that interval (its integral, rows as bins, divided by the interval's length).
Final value 6.52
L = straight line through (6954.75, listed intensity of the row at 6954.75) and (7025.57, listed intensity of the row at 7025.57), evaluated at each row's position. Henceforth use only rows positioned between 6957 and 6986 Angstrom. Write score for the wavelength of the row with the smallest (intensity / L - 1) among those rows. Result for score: 6957.95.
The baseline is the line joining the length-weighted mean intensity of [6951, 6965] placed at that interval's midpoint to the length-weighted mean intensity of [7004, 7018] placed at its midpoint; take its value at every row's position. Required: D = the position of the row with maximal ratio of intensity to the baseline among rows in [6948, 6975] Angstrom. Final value 6970.78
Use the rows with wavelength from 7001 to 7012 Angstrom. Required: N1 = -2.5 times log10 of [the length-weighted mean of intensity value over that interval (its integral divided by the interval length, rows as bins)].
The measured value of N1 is -2.00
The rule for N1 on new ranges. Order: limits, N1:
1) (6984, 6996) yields -1.99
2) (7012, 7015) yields -2.01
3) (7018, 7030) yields -1.95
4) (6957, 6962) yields -2.03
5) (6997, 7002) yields -1.98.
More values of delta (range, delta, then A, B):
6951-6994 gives 1.02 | 0.808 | 0.791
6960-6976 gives 1.00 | 0.814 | 0.811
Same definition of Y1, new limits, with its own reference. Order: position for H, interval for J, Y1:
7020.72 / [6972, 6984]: 0.001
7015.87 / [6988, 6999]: -0.153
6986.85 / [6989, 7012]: 0.019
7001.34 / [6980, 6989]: 0.013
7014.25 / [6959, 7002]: -0.021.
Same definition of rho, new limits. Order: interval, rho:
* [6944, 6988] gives 6.44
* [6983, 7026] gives 6.25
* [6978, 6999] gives 6.27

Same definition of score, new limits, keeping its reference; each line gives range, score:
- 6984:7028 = 6996.51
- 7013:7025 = 7023.95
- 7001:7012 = 7001.34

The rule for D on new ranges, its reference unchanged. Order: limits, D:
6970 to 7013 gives 6970.78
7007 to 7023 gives 7014.25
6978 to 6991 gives 6978.81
